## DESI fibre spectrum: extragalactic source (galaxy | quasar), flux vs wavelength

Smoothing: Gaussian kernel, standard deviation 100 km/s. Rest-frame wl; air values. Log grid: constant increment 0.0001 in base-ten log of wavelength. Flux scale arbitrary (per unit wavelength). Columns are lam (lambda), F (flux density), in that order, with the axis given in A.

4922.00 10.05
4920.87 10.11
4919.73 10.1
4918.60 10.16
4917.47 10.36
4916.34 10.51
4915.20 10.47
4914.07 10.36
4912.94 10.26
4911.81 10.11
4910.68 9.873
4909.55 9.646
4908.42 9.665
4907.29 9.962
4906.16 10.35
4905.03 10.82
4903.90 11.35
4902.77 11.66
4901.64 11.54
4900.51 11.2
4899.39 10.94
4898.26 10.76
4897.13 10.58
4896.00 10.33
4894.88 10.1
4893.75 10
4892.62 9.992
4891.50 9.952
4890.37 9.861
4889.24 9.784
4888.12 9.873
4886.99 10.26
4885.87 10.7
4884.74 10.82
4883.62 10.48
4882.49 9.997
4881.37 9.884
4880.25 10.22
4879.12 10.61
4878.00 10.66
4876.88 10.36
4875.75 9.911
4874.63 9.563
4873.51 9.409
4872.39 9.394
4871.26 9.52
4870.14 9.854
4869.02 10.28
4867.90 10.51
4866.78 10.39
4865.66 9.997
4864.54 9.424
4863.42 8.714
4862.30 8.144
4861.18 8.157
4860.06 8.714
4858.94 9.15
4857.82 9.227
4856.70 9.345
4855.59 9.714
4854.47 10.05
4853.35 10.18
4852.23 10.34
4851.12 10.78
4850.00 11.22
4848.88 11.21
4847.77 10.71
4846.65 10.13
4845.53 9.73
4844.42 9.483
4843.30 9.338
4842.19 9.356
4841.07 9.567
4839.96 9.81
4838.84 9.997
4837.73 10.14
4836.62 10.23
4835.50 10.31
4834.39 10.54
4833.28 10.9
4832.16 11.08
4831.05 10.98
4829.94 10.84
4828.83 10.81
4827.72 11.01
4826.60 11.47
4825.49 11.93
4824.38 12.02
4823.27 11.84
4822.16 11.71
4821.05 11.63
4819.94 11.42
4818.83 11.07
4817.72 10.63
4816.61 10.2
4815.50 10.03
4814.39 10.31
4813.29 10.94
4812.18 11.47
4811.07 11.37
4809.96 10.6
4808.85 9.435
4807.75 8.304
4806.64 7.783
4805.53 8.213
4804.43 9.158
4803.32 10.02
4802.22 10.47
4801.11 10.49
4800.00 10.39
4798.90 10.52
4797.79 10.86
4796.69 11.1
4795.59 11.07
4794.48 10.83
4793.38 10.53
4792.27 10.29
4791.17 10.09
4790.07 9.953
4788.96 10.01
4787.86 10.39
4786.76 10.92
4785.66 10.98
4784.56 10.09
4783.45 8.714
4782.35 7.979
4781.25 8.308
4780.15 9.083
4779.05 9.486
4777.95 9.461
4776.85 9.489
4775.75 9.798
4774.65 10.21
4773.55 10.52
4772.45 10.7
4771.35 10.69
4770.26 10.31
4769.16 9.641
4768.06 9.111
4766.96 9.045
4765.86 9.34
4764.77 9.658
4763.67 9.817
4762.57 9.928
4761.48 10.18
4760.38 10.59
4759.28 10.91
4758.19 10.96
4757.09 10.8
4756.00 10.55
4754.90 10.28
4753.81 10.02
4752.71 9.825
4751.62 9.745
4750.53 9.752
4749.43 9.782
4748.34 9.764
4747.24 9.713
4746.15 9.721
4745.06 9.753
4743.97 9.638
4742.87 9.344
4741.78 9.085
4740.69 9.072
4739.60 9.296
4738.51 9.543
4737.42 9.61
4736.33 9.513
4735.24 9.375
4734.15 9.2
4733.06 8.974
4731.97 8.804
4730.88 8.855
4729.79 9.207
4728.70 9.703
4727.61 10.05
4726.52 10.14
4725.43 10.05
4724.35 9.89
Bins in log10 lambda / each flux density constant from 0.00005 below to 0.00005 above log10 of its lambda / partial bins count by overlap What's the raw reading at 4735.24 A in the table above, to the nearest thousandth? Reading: 9.375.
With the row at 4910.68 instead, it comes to 9.873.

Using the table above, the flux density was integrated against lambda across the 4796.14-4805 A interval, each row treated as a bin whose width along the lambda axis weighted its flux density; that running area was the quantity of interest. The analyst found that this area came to 92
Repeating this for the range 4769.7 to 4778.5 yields 89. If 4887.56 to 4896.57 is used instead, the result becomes 90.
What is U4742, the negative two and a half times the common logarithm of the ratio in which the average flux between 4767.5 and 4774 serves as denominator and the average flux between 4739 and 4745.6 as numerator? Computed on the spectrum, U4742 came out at 0.09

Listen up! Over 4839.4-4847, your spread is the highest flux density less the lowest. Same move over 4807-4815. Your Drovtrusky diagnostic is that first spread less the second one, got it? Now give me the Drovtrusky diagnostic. -2.4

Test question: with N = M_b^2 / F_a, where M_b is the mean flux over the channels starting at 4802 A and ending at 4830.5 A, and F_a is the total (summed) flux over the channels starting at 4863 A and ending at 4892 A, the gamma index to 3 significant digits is 0.429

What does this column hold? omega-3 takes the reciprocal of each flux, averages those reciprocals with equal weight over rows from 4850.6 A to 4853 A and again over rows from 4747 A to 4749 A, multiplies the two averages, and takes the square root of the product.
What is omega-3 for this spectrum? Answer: 0.099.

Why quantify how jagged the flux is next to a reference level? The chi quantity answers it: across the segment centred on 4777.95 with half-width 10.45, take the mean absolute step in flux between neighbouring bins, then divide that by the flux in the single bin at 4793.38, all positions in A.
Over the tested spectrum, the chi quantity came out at 0.042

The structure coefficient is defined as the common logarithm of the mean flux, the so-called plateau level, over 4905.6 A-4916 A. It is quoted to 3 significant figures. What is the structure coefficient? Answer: 1.00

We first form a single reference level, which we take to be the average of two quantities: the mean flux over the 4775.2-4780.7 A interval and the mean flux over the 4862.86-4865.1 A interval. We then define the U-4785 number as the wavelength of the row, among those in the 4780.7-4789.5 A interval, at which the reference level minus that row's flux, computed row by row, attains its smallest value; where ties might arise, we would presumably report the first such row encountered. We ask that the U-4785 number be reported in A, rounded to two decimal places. 4785.66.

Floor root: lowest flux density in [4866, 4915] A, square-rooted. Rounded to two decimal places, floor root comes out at 3.06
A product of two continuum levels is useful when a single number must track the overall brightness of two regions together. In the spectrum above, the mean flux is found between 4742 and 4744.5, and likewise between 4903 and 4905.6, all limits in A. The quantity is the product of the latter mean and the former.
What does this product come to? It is 105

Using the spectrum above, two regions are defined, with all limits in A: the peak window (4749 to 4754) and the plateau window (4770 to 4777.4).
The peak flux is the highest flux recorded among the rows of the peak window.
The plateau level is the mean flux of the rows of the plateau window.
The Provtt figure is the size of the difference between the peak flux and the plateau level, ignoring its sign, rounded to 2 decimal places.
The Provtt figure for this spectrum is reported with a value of 0.23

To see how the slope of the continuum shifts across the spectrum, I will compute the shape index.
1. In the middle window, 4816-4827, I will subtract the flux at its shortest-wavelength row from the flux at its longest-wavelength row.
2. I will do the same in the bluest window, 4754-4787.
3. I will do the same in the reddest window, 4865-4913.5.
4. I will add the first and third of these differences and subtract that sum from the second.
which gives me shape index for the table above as -0.89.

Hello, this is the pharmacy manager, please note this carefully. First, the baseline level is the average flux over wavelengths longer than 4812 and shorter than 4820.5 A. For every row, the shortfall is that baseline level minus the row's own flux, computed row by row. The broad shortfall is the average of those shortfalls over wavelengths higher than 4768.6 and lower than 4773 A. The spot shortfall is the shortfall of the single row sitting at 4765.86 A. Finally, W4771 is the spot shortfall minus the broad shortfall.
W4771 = 1.0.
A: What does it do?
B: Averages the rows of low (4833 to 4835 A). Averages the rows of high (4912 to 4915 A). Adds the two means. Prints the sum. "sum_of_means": 21.0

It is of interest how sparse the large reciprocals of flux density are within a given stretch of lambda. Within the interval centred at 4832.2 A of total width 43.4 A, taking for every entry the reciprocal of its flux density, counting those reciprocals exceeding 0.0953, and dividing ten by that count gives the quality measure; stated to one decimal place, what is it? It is 0.6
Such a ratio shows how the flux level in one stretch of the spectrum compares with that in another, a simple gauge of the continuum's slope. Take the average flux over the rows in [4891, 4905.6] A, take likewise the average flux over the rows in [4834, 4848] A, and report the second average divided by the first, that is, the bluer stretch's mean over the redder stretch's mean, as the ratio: 0.93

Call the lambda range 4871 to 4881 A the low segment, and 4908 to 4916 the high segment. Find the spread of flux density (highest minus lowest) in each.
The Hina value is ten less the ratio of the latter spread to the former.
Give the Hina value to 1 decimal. 9.3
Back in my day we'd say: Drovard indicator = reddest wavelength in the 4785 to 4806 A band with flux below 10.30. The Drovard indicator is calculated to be 4805.53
